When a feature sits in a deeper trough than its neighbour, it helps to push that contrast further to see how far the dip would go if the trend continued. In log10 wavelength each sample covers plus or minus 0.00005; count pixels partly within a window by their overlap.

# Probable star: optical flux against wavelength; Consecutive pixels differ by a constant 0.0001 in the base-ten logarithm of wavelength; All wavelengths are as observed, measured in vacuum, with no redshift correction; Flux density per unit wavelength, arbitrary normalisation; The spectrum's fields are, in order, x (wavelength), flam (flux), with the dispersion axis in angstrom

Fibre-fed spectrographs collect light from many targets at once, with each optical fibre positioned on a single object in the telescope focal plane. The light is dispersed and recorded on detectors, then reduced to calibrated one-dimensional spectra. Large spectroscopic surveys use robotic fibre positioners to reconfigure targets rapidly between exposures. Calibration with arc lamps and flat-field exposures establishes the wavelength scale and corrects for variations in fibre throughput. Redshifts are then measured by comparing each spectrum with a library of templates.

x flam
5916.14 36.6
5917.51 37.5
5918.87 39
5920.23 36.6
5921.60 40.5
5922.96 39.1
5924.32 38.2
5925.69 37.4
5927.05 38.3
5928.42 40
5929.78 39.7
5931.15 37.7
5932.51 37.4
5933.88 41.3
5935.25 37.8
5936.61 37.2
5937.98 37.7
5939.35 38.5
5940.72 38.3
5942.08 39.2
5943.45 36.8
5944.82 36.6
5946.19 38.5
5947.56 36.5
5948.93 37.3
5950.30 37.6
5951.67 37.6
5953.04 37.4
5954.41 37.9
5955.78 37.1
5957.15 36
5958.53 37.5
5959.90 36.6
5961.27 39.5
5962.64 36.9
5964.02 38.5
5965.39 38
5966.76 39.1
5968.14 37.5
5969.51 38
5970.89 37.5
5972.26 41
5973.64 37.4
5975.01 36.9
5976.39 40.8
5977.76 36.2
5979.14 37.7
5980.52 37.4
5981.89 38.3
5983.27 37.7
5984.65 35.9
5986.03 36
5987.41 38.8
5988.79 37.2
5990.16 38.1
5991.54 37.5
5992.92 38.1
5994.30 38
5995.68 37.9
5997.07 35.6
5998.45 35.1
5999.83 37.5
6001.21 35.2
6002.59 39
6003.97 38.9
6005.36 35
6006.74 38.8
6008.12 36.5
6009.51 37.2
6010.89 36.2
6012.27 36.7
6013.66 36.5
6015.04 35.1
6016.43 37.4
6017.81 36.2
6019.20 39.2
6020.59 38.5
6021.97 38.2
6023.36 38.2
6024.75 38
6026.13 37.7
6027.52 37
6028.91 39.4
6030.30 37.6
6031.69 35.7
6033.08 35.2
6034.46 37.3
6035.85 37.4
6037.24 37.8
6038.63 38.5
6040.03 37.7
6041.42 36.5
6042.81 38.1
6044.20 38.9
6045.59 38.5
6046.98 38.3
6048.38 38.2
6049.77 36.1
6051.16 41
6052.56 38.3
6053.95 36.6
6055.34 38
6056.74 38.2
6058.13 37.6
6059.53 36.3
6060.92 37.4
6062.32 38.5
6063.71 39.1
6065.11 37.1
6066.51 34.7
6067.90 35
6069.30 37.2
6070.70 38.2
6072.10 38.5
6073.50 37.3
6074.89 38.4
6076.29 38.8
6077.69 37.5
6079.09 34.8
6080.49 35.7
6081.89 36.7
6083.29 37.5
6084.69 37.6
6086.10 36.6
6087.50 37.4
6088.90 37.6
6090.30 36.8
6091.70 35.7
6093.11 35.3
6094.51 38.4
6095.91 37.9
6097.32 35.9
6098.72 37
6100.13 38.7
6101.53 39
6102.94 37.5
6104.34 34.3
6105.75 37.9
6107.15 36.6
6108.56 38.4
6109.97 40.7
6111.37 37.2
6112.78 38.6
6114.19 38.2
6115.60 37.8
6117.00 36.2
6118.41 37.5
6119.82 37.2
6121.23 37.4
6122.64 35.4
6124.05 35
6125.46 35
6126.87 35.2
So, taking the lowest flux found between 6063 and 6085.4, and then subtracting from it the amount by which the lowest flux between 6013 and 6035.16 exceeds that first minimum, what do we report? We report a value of 34.3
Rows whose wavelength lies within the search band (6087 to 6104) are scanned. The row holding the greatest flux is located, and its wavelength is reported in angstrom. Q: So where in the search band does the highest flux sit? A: 6101.53 angstrom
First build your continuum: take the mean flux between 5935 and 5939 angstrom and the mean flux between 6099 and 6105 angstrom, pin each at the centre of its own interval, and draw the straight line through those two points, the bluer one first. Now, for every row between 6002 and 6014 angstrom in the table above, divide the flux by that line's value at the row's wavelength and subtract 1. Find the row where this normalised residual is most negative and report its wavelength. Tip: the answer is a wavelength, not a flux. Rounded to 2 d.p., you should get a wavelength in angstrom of 6005.36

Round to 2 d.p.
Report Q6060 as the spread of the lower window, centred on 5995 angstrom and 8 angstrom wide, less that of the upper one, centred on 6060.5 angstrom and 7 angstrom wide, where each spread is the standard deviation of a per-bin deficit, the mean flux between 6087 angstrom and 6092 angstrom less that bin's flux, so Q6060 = 0.25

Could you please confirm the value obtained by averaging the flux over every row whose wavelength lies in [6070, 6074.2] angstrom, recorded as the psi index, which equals 38.0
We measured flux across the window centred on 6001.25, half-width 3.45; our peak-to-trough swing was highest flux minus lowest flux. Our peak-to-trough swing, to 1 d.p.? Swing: 3.9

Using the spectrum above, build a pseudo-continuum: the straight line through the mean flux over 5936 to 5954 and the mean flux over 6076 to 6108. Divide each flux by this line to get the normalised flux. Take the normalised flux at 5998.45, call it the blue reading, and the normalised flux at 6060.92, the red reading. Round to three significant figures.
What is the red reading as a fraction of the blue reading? 1.07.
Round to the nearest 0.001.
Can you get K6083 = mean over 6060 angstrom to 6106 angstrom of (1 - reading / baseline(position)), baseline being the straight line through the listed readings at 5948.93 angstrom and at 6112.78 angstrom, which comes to 0.032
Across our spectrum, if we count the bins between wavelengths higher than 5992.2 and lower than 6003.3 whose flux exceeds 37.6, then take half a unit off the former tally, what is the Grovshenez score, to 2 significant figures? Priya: 3.5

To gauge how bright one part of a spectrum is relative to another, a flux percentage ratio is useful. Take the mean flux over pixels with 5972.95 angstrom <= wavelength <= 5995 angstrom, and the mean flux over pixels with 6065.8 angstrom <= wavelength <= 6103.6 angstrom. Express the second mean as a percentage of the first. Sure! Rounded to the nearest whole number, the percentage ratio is 99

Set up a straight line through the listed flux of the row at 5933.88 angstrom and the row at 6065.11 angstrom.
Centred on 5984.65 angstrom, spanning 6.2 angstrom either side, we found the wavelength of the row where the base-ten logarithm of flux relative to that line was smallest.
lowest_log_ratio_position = 5984.65 angstrom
